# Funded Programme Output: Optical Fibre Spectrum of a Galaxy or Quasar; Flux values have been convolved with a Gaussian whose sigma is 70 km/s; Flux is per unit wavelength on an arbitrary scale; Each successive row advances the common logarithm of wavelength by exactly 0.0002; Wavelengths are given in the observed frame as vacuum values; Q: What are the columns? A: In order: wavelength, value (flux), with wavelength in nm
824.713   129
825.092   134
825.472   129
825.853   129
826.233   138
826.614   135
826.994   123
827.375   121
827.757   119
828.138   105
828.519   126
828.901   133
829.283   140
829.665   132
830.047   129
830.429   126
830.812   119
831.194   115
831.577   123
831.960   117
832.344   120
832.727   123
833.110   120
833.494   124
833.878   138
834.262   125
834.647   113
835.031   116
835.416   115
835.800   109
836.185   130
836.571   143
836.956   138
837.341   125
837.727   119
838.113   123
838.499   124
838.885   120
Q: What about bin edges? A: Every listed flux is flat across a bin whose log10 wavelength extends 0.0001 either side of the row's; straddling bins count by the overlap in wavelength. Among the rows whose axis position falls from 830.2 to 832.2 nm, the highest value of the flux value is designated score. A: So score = 126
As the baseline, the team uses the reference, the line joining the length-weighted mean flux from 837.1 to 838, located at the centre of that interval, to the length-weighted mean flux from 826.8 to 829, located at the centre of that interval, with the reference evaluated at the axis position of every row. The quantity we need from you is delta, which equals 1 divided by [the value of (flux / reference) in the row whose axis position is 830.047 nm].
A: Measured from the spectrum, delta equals 0.94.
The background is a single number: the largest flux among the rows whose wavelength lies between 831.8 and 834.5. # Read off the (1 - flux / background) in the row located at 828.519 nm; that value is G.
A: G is 0.09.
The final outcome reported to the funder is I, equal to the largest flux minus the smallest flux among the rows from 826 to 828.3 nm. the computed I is 33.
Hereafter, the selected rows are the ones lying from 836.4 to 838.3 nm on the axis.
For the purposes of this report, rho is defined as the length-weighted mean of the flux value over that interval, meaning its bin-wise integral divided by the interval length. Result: 129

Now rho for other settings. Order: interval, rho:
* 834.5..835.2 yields 115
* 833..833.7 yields 122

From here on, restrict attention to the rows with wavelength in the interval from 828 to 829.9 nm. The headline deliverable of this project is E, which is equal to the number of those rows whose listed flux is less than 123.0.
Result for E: 1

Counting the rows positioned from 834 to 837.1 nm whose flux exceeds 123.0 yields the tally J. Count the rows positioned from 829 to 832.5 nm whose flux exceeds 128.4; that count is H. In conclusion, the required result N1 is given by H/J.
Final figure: 0.75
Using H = 3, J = 4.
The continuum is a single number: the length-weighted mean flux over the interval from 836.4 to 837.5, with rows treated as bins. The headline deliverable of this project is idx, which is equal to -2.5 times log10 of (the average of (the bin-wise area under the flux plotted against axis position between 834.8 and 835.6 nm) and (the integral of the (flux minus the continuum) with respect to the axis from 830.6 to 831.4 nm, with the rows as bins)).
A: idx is -3.97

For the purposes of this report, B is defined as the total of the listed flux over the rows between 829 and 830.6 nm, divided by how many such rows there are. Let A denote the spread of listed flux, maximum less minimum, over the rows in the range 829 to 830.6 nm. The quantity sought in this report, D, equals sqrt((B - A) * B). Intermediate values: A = 14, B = 132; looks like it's 125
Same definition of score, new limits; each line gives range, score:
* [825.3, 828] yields 138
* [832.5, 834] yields 138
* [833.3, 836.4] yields 138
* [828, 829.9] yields 140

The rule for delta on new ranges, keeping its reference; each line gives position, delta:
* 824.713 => 0.93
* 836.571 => 0.86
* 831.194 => 1.06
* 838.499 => 0.99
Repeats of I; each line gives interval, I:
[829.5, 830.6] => 6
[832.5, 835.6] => 25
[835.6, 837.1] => 34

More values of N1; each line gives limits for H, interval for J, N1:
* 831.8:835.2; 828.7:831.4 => 0.20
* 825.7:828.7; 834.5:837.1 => 1.00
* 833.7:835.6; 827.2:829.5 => 0.33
